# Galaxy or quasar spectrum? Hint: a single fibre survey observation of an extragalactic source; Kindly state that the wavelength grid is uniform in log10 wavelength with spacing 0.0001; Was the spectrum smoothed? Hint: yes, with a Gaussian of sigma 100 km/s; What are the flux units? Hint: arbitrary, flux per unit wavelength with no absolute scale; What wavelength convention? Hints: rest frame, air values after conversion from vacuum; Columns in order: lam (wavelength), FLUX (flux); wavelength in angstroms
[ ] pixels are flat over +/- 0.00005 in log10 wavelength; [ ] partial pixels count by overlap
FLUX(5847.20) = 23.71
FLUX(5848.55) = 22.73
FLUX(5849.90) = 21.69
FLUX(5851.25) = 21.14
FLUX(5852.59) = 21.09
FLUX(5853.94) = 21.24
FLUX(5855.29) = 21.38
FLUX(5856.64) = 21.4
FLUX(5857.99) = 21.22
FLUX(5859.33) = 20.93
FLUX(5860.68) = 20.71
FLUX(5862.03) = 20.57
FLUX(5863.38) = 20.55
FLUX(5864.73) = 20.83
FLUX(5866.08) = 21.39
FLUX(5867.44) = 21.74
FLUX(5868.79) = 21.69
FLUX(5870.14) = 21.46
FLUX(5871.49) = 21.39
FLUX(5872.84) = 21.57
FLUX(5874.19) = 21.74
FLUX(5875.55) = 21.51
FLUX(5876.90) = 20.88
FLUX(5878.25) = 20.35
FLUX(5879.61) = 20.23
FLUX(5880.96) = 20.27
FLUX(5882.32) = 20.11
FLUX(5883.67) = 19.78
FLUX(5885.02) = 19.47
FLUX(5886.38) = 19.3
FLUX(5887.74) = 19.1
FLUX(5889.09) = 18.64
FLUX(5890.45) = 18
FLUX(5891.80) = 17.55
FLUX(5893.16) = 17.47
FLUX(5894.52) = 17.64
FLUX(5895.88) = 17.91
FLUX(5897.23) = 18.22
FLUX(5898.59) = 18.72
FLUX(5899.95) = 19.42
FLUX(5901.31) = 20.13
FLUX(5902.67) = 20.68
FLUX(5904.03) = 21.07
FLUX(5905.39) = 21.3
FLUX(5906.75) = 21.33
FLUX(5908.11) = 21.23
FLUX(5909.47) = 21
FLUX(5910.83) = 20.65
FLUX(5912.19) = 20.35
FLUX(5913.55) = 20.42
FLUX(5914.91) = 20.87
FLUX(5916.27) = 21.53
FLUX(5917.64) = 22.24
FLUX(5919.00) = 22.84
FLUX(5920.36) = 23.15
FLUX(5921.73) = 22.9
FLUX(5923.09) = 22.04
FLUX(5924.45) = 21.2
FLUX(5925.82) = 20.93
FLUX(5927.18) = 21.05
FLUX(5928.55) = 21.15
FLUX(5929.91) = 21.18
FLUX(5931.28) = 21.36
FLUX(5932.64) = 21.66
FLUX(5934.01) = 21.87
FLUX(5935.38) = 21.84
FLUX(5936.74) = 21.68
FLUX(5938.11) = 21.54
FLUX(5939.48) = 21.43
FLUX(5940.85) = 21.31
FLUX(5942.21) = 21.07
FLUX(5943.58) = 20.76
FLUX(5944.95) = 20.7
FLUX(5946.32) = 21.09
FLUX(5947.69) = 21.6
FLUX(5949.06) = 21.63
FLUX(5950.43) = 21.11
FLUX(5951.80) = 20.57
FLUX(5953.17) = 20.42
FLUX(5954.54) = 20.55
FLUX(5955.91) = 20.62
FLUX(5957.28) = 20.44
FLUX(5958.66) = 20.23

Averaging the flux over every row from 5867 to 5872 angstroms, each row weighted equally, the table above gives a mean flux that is 21.6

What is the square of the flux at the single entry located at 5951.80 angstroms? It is 423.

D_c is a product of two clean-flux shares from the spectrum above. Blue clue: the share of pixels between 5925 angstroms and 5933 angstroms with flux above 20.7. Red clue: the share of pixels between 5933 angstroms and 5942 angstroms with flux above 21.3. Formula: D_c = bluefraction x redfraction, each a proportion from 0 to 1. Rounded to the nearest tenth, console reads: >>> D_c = 1.0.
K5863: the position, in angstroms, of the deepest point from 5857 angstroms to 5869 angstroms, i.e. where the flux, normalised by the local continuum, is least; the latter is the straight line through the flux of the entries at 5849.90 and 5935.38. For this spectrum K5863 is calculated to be 5863.38 angstroms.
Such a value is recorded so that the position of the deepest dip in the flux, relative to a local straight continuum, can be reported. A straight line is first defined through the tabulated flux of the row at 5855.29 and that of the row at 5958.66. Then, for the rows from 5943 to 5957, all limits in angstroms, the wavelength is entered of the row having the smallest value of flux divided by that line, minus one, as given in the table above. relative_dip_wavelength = 5953.17 angstroms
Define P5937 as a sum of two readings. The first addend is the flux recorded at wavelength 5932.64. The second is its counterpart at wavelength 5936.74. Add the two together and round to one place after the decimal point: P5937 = 43.3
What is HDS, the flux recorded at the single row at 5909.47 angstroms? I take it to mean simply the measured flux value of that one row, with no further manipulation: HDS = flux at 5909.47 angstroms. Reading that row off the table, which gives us 21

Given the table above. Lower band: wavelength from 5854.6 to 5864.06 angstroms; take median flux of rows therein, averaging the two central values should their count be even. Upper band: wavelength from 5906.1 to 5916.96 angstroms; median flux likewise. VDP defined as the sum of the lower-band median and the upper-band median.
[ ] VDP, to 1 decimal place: 41.9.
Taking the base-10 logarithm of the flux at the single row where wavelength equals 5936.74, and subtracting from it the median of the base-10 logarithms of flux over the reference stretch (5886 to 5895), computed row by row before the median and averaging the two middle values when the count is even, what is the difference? 0.08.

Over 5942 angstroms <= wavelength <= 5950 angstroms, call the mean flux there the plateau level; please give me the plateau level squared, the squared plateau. 447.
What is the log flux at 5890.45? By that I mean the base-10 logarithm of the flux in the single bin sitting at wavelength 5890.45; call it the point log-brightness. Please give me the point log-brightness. 1.26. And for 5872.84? 1.33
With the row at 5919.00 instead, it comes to 1.36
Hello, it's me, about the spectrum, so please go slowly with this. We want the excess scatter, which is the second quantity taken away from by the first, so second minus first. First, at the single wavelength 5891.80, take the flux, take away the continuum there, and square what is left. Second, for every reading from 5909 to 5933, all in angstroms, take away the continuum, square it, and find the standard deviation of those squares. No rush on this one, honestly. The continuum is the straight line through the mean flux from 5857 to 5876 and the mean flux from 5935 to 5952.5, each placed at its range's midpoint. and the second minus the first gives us -13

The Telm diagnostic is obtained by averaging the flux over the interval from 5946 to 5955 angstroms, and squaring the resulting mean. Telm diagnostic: 441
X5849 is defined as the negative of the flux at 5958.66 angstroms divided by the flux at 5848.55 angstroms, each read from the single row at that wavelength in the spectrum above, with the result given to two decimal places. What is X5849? -0.89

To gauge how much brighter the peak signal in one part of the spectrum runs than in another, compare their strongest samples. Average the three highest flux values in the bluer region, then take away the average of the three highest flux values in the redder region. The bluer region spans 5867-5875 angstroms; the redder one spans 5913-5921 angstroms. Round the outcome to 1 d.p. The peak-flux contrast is -1.0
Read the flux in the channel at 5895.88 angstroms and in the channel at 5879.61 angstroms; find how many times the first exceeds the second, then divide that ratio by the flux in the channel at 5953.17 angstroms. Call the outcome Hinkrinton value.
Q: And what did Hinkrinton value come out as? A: 0.0434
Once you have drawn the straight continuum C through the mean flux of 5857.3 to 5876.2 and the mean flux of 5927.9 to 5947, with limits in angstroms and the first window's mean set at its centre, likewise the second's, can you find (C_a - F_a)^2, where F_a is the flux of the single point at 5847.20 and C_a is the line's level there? 6.3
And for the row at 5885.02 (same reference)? 3.2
